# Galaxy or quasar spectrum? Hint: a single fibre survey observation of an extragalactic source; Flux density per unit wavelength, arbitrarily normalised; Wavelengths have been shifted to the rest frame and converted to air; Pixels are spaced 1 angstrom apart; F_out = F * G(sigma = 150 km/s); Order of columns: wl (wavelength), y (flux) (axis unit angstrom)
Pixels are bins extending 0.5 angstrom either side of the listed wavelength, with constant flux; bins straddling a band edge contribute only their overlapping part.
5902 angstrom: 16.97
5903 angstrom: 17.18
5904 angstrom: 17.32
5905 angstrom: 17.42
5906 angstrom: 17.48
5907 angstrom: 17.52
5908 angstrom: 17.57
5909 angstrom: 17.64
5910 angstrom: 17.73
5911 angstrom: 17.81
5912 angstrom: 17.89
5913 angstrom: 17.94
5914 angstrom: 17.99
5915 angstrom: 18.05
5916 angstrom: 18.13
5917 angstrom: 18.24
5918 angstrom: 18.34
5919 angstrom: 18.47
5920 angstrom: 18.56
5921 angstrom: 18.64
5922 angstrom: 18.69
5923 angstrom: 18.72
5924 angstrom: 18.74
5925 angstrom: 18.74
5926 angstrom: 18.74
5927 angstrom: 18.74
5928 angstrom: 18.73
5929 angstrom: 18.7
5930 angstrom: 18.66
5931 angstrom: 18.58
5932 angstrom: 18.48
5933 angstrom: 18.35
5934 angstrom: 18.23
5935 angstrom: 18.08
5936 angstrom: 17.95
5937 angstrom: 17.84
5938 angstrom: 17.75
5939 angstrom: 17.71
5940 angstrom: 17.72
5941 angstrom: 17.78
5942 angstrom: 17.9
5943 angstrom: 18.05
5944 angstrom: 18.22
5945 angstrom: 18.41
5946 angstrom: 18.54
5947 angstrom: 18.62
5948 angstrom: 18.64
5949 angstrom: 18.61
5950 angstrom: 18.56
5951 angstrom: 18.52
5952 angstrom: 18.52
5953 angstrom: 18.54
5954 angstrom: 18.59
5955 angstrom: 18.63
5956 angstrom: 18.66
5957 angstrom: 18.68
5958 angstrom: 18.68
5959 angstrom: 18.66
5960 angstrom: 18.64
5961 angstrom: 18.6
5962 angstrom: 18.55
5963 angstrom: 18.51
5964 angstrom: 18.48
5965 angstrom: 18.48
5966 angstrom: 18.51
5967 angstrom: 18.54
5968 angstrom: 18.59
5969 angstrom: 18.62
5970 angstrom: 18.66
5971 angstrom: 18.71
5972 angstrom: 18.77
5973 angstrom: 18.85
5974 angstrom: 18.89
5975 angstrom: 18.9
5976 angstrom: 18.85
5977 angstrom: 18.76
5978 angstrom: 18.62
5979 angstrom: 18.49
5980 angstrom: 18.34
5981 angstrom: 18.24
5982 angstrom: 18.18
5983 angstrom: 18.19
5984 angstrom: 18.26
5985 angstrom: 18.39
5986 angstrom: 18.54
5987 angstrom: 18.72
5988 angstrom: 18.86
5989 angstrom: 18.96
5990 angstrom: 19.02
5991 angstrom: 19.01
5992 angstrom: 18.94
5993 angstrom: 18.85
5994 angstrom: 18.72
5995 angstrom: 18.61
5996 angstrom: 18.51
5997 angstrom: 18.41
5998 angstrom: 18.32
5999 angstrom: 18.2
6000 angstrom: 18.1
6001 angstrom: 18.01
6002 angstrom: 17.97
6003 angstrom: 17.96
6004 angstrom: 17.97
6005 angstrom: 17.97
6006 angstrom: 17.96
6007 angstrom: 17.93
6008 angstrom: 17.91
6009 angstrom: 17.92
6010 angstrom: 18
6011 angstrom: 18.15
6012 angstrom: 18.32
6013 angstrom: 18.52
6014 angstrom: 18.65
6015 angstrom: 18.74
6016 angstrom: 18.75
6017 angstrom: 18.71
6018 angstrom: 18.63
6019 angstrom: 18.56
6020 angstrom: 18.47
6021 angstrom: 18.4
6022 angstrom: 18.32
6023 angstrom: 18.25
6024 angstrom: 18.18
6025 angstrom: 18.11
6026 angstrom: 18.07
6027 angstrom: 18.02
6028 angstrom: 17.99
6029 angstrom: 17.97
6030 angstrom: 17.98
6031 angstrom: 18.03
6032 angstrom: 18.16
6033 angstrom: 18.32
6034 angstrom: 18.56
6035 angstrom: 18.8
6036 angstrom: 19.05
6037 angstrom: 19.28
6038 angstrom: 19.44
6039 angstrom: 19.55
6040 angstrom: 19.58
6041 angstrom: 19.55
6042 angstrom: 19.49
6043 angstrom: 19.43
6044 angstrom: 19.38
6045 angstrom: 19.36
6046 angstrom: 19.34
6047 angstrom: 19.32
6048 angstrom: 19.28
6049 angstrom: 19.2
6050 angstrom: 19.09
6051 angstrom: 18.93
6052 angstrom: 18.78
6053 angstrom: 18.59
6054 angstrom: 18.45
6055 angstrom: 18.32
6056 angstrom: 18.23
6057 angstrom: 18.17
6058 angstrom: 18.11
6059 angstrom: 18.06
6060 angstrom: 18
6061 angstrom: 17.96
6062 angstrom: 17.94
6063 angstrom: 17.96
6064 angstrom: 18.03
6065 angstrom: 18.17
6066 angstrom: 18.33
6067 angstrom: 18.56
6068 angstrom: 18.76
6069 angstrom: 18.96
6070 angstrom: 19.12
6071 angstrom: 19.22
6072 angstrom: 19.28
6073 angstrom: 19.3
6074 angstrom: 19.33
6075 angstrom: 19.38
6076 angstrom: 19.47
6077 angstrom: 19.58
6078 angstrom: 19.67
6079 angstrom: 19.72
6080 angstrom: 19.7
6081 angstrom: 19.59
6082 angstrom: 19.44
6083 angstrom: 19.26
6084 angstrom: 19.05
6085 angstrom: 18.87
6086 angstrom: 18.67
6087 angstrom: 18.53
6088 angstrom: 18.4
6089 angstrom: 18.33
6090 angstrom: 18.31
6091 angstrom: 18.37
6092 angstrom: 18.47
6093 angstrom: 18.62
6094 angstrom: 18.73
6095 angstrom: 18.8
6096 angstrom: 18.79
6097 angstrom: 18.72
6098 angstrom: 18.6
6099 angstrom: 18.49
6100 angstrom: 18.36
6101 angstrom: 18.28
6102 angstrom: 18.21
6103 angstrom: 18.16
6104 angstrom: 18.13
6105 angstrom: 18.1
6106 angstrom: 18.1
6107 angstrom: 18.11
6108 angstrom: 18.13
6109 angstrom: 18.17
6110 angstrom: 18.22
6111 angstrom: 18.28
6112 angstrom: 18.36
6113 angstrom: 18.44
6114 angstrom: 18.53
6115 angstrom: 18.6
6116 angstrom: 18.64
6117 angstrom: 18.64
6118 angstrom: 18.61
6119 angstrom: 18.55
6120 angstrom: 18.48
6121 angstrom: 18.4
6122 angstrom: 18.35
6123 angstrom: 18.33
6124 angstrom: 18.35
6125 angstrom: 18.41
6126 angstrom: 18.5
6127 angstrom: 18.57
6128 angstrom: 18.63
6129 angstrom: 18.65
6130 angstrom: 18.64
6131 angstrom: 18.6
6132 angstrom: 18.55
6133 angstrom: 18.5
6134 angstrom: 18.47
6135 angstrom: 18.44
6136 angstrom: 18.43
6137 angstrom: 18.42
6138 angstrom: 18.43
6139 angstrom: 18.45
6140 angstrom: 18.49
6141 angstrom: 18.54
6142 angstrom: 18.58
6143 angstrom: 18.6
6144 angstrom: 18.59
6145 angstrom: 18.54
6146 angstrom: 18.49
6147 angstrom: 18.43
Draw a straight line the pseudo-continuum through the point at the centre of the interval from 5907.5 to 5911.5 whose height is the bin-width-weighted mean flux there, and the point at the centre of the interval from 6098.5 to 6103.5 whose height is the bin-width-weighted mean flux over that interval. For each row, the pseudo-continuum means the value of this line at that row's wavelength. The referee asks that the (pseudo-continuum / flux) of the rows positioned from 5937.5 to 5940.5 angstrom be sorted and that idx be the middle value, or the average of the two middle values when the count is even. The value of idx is 1.00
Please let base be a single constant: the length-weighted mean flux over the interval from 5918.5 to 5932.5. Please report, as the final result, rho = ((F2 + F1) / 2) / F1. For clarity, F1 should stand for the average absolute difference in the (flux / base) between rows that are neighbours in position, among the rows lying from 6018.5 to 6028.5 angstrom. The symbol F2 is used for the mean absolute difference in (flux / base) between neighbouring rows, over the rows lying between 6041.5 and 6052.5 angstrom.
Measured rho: 1.06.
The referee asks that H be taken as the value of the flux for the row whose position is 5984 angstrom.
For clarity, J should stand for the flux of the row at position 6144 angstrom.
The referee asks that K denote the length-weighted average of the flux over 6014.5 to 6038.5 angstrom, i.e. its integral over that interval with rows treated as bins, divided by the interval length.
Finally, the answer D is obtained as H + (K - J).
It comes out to 18.12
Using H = 18.26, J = 18.59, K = 18.4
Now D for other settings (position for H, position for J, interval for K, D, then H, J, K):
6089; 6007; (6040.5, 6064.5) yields 19.11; 18.33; 17.93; 18.7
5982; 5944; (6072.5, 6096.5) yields 18.98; 18.18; 18.22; 19.0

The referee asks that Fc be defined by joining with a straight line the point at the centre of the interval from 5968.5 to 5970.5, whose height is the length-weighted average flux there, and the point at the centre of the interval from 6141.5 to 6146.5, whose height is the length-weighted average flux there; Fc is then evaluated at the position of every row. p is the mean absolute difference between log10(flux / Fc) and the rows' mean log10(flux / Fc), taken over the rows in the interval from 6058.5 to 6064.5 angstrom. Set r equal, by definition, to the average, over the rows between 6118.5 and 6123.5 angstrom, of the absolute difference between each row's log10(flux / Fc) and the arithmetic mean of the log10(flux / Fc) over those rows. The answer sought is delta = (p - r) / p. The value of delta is -0.9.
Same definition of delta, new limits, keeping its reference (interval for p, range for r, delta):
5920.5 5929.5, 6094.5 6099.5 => -3.1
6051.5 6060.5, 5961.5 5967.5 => 0.9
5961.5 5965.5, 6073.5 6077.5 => -2.3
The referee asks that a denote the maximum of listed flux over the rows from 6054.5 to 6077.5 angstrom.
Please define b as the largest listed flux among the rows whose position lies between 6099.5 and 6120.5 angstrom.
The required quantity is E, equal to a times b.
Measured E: 365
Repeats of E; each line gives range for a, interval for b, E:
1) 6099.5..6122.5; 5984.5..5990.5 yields 355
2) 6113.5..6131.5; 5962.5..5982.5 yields 352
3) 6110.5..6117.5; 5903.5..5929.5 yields 349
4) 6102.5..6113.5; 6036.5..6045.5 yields 361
